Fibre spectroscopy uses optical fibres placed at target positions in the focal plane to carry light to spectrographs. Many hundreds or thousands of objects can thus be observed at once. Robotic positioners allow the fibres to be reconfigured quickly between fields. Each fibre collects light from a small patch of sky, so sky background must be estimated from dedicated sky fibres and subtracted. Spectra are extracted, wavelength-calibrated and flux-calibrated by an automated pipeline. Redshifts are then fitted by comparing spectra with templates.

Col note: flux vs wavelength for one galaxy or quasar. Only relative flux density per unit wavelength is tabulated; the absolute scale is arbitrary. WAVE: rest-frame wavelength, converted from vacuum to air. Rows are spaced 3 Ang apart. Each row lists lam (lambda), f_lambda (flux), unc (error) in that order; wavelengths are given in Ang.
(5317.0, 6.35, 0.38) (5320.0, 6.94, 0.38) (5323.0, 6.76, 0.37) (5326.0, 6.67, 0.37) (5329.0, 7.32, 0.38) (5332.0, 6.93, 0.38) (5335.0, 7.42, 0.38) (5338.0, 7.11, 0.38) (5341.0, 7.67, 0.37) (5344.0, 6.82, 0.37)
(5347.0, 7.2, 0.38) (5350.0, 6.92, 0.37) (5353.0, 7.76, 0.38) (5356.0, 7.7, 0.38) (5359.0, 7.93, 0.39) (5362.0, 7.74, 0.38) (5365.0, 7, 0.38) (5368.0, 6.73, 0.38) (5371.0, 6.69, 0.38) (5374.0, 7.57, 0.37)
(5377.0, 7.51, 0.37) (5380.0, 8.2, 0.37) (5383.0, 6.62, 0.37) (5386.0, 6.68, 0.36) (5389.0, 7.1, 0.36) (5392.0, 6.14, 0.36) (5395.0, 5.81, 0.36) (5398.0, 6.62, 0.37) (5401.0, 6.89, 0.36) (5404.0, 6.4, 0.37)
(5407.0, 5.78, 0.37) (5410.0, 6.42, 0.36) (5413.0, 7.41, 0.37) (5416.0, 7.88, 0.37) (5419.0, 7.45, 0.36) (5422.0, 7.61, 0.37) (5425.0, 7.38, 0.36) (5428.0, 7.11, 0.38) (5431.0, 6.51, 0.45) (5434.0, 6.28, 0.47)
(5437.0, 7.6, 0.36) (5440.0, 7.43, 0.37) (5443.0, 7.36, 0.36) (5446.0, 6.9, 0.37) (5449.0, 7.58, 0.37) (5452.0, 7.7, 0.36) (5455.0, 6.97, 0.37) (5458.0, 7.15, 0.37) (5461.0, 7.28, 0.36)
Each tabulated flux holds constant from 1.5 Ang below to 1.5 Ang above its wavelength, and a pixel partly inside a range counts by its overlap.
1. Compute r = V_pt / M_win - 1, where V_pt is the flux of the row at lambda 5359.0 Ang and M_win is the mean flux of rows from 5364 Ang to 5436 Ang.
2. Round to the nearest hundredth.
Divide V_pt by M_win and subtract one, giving 0.15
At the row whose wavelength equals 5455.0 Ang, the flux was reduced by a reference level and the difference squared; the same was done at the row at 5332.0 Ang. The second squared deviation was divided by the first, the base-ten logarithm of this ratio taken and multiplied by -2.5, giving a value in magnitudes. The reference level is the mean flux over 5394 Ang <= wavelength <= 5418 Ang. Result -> 0.3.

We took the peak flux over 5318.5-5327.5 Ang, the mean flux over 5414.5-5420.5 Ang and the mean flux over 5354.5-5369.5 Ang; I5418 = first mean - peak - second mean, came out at -6.7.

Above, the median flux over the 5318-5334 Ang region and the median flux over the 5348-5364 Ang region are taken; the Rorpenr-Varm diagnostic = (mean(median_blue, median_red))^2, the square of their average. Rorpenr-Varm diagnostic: 54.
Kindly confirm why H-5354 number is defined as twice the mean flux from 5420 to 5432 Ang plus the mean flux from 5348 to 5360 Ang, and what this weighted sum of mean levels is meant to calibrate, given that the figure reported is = 21.9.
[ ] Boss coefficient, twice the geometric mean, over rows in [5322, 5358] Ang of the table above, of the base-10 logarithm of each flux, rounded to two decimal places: 1.71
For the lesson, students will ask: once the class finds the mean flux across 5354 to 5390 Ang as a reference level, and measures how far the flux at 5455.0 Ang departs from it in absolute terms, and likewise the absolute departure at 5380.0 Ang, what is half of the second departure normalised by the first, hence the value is 1.4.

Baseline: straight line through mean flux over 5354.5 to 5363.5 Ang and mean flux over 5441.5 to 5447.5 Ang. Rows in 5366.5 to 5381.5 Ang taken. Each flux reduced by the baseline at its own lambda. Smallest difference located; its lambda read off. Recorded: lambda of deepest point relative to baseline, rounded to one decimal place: 5371.0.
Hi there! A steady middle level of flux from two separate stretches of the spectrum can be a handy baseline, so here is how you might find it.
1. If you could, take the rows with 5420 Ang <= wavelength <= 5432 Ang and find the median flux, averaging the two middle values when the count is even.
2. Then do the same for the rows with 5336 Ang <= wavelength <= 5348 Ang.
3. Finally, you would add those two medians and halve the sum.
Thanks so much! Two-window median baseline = 7.20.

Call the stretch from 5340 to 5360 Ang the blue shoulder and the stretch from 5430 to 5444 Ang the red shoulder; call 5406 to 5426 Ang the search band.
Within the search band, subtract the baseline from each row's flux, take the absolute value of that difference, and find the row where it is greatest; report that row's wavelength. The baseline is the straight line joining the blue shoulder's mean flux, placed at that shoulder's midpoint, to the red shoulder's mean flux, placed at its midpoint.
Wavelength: 5407.0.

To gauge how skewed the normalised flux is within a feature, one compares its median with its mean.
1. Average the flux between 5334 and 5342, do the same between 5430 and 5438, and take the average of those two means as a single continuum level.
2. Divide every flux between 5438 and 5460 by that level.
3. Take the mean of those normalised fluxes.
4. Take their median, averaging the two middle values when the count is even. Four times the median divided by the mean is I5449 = 4.03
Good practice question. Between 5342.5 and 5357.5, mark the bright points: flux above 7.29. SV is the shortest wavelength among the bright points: 5353.0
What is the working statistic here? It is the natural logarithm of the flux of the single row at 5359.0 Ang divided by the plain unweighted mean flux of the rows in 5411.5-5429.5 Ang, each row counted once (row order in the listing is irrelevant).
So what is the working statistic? 0.06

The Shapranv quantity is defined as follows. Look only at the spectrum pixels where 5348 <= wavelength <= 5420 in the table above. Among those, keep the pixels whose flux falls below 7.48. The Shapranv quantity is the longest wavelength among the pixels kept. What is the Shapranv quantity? 5419.0 Ang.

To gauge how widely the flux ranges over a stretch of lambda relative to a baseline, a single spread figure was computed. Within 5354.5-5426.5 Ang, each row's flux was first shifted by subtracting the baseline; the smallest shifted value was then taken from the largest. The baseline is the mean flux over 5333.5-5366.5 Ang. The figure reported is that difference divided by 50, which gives 0.048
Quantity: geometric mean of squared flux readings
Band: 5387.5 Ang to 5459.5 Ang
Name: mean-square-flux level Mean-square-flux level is 48.3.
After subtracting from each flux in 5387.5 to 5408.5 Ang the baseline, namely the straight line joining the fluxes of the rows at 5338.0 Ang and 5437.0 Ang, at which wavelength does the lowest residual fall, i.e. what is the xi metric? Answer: 5407.0 Ang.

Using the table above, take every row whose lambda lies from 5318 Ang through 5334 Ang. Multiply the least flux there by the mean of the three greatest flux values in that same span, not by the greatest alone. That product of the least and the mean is 47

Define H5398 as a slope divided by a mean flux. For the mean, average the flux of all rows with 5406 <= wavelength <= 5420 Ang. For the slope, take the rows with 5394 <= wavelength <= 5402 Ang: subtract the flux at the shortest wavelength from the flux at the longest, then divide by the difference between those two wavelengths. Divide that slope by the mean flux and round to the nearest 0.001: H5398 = 0.026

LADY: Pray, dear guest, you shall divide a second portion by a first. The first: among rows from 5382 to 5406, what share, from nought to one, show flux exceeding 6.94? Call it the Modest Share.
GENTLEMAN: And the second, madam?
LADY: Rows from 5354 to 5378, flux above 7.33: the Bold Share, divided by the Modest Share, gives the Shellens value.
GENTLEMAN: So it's 5.00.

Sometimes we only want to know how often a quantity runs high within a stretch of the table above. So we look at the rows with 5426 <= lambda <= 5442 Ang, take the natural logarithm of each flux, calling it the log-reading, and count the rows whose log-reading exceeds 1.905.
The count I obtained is 3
